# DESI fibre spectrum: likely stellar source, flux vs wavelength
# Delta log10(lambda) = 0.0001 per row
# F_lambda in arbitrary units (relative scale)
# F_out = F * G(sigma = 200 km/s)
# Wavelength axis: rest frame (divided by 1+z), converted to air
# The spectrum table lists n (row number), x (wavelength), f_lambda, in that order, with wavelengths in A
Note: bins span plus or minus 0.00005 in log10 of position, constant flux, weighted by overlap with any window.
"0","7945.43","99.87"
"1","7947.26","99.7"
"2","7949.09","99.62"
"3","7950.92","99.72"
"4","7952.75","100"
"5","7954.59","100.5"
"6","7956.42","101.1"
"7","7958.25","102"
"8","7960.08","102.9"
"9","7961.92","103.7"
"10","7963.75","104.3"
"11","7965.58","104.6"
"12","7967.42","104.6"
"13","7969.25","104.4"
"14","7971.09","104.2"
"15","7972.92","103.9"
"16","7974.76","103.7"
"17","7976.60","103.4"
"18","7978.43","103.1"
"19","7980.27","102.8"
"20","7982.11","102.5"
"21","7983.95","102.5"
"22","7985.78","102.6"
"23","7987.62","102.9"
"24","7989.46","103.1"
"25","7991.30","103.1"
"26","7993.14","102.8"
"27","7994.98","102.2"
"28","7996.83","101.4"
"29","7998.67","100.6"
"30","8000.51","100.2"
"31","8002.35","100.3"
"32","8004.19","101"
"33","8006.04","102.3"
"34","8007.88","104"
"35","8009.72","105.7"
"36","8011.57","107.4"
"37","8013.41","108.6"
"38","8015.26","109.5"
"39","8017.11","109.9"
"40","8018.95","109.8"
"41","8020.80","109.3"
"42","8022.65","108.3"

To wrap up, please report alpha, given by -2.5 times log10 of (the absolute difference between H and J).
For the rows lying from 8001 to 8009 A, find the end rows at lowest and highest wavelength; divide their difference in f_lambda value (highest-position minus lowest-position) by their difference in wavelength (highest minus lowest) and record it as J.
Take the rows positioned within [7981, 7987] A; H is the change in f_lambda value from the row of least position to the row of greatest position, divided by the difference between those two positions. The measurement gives 0.5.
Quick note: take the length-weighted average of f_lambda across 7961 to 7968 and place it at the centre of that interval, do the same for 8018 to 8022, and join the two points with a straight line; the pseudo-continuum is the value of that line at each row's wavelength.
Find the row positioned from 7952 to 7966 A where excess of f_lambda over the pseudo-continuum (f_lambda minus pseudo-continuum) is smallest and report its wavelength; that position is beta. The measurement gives 7952.75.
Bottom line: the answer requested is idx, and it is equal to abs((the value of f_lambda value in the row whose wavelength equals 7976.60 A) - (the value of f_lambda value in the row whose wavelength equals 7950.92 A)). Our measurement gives 3.7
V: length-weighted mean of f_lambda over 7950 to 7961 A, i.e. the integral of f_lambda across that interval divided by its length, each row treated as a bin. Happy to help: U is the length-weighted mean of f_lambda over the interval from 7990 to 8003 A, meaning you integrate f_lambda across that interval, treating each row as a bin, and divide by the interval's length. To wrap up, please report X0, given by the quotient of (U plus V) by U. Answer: 1.99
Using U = 102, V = 101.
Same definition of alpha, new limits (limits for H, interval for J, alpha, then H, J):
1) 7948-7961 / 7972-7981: 0.9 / 0.3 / -0.15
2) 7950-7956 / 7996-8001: 0.7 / 0.2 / -0.33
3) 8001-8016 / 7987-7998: 0.1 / 0.7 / -0.16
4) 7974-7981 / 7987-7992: 1.7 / -0.2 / 0.05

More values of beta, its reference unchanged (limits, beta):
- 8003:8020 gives 8004.19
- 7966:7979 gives 7978.43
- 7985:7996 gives 7994.98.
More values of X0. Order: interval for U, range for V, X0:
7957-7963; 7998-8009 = 1.99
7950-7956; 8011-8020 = 2.09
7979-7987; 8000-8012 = 2.00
